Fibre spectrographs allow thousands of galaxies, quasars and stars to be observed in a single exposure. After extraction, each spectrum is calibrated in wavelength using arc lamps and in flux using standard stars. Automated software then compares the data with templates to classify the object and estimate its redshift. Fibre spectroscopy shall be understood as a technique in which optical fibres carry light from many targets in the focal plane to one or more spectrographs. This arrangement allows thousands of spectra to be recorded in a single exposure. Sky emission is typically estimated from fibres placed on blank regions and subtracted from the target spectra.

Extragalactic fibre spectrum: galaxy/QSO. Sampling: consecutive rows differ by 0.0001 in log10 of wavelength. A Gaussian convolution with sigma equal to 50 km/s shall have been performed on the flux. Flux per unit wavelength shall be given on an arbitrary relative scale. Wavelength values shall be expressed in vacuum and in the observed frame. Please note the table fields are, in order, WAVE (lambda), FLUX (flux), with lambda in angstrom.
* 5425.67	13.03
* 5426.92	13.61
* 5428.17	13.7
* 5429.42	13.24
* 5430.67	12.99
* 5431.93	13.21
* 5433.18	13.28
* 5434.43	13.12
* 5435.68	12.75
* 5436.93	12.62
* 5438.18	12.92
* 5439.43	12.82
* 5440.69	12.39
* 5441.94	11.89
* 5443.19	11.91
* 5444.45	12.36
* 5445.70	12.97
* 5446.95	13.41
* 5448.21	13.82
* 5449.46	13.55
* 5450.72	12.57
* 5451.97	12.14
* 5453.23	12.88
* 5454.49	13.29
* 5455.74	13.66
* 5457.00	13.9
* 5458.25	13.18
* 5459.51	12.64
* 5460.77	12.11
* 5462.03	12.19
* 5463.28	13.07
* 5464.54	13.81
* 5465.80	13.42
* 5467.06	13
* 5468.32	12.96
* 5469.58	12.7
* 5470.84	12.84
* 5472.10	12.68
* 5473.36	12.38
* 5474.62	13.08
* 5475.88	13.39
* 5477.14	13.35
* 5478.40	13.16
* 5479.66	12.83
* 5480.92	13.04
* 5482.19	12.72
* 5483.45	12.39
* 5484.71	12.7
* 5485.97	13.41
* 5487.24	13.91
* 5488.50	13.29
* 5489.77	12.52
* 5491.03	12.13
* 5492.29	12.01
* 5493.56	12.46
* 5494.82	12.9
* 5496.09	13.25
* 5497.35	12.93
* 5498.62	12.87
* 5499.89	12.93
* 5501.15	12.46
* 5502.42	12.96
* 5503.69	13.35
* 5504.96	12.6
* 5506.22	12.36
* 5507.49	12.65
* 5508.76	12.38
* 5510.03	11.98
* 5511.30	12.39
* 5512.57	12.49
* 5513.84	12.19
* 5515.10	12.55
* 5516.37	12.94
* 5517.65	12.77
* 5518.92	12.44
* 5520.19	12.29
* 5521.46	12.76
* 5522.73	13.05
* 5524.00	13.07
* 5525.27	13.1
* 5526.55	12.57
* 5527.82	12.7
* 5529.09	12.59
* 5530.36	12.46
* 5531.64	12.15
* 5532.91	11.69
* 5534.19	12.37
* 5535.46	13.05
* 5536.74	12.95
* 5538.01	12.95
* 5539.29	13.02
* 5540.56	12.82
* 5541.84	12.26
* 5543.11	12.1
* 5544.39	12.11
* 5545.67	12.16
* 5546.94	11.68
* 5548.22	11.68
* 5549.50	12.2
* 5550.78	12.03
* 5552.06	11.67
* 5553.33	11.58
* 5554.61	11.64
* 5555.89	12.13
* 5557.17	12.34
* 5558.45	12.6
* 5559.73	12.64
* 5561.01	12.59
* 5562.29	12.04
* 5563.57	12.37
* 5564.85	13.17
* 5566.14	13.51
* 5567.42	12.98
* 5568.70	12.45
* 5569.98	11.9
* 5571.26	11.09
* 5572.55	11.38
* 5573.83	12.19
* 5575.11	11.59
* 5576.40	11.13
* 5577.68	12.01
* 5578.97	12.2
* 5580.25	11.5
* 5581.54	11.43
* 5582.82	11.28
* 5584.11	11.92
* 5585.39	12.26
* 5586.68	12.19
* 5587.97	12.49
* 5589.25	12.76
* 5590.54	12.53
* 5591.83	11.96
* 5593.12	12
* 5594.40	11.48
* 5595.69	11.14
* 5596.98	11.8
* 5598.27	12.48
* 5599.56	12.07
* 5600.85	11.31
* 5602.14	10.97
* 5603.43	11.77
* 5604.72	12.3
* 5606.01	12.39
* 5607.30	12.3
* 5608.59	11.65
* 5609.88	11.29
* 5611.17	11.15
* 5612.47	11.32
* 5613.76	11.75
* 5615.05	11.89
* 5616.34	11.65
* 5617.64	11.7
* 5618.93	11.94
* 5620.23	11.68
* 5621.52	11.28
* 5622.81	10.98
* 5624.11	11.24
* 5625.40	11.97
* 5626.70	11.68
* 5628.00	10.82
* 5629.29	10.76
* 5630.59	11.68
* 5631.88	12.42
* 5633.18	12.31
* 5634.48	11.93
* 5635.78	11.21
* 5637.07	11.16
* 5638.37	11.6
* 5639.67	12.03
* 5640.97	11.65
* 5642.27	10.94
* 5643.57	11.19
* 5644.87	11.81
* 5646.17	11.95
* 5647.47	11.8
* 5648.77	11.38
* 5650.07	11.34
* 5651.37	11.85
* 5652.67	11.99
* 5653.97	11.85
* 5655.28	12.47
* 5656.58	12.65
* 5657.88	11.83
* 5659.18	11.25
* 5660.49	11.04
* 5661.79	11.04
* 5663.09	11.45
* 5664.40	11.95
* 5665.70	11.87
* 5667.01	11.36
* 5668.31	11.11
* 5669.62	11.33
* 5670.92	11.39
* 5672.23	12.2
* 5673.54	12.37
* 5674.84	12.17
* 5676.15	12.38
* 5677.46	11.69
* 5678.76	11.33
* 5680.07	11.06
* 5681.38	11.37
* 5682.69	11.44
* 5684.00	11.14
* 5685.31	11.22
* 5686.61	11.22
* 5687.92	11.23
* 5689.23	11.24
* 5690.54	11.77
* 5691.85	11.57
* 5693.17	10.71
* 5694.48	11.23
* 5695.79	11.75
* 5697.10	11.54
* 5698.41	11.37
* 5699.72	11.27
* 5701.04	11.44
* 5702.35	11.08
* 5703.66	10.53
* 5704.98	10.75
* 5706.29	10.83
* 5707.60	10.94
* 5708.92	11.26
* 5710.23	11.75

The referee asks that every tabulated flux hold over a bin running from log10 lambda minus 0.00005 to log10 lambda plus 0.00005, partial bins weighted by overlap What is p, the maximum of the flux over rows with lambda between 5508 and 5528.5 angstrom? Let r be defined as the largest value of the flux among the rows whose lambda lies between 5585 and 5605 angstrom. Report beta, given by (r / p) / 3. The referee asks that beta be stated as 0.325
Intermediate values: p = 13.1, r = 12.76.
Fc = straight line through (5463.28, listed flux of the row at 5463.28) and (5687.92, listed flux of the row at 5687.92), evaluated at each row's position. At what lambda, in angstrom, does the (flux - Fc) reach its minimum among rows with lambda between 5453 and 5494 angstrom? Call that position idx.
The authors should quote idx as 5460.77 angstrom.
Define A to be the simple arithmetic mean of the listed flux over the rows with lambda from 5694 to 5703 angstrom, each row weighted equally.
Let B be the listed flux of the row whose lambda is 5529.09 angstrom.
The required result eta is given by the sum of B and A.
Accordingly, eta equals 24.0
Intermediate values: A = 11.38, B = 12.59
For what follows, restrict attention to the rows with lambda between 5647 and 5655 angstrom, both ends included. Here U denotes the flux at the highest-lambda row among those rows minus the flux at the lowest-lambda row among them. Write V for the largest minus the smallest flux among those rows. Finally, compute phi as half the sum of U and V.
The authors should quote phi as 0.35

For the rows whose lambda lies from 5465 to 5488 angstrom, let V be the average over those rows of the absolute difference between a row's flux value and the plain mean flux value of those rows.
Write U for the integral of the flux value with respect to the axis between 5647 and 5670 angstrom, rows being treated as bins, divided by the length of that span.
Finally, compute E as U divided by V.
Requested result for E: 38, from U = 11.6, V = 0.309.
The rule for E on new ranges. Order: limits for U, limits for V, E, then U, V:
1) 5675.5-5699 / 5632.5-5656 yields 33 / 11.4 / 0.341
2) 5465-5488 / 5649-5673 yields 32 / 13.0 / 0.408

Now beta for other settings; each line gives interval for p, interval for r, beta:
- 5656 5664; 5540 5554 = 0.338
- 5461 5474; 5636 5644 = 0.290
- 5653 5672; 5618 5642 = 0.327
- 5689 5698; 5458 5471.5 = 0.391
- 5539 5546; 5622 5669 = 0.324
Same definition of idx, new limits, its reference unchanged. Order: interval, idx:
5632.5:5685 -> 5642.27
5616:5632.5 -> 5629.29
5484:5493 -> 5492.29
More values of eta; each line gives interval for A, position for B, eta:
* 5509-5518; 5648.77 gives 23.9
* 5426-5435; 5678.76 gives 24.6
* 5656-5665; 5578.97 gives 23.8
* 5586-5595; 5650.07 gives 23.5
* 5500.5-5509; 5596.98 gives 24.5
